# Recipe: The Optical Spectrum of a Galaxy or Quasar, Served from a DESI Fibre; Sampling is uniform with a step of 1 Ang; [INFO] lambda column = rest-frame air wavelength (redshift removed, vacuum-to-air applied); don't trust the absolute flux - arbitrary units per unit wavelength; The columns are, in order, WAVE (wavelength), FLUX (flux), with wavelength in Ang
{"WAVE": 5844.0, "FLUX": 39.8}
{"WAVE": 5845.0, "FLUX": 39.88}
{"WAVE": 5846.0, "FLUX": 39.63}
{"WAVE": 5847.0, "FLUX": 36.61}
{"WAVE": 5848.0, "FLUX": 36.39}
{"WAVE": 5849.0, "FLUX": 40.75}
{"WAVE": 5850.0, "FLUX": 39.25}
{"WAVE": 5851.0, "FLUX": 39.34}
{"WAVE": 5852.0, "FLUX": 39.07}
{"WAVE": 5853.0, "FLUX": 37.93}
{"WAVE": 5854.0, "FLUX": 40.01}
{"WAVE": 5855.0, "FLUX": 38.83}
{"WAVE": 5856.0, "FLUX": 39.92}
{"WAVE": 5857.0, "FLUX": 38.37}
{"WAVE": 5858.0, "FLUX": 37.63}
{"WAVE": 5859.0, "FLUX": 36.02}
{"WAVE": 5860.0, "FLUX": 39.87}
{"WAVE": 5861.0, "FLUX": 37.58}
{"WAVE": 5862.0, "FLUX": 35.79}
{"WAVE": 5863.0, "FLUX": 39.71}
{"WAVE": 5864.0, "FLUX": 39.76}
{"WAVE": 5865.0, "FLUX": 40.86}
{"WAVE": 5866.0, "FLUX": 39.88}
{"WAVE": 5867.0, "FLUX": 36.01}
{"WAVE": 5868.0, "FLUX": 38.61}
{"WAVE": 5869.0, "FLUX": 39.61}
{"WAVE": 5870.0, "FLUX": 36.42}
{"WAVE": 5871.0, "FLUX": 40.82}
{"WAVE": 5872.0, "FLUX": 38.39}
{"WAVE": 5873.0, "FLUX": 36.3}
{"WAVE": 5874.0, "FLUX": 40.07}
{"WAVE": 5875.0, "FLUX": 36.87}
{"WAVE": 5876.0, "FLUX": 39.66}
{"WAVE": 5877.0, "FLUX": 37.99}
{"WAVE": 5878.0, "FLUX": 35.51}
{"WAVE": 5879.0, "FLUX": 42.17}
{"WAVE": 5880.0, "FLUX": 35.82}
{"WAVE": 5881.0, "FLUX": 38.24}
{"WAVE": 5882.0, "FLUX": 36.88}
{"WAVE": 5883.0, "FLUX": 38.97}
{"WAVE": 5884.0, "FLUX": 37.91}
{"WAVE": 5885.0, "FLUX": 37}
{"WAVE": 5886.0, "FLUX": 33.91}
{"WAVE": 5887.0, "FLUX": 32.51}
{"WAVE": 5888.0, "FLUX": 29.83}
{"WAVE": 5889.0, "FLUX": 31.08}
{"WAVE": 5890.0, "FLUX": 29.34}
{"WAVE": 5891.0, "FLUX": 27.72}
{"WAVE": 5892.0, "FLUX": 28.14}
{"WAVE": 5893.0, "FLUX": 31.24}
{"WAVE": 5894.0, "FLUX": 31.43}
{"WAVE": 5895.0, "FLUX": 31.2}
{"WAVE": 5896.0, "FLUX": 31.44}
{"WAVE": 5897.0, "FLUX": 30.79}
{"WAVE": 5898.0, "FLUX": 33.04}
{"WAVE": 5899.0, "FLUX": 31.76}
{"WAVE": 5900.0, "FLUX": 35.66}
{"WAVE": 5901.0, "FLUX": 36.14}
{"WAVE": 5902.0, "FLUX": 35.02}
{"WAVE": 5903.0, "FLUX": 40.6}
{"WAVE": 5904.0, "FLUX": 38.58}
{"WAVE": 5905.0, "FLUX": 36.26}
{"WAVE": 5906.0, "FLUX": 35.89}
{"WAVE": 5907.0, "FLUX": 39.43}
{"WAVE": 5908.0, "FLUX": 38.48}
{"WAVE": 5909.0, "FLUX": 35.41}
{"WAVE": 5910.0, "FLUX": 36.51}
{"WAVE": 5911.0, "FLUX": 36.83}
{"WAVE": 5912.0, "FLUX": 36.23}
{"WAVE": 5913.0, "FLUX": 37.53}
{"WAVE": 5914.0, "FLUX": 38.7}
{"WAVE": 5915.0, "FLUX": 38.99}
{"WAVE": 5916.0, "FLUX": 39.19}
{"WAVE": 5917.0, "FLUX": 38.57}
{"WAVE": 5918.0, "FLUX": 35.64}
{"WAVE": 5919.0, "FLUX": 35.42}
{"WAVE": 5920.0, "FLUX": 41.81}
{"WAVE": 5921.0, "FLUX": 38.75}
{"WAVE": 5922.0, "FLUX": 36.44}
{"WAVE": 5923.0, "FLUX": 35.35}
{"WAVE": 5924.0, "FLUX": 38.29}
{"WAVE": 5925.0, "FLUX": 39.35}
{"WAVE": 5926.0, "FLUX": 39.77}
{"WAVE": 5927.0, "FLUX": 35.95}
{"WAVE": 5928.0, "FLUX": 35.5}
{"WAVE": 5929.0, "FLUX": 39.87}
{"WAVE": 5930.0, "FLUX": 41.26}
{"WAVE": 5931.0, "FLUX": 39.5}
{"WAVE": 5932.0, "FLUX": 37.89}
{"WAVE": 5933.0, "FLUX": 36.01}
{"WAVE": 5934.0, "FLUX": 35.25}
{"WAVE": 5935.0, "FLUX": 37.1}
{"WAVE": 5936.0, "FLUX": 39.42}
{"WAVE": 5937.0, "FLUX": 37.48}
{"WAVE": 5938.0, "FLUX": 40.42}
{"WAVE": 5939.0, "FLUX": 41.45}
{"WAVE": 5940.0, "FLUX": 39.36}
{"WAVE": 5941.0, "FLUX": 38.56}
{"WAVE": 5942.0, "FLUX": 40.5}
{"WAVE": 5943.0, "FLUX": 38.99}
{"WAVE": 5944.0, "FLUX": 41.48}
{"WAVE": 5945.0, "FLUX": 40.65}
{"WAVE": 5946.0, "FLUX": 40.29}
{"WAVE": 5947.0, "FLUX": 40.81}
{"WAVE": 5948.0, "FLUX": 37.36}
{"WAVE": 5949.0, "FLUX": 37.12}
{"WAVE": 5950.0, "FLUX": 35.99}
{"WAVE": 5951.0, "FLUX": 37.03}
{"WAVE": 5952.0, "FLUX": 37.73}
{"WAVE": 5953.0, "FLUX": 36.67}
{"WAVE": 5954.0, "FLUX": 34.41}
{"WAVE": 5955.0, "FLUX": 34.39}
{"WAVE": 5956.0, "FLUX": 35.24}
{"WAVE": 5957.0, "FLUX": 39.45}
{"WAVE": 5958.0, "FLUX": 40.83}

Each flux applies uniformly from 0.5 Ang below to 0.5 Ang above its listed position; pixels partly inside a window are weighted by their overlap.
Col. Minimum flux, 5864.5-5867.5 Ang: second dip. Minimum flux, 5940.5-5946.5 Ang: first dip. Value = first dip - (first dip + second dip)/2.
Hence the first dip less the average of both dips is 1.3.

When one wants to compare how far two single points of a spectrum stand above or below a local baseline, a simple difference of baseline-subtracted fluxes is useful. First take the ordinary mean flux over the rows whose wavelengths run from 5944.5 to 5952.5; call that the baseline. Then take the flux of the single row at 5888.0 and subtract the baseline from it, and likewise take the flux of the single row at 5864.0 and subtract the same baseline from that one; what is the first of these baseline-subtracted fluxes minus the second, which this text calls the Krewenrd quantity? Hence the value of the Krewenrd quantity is -9.9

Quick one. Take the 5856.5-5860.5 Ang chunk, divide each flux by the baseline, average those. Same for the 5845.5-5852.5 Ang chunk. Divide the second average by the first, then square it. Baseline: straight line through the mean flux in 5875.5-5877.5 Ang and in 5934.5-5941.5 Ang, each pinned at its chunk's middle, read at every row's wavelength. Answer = 1.04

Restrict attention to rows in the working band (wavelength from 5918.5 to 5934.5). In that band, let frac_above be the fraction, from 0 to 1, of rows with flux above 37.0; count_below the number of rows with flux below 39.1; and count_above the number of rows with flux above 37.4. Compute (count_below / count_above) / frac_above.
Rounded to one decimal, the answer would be 2.0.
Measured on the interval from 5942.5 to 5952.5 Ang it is 1.1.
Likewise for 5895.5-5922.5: 5.1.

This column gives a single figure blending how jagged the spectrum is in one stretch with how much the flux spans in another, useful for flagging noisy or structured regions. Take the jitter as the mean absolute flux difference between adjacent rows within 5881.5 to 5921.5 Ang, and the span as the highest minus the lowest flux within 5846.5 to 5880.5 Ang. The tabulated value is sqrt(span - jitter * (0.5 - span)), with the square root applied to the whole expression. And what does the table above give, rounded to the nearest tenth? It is 4.1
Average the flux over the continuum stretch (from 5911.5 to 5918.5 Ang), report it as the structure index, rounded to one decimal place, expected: 37.8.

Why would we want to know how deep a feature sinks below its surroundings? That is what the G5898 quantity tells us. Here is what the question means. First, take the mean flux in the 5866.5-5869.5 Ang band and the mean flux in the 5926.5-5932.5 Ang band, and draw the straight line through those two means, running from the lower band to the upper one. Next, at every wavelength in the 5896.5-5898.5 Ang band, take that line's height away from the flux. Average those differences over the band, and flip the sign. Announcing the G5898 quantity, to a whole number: 6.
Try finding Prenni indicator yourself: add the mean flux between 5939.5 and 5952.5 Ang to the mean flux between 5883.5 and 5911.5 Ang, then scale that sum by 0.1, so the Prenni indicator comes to 7.30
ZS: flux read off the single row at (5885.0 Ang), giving 37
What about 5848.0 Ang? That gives 36.39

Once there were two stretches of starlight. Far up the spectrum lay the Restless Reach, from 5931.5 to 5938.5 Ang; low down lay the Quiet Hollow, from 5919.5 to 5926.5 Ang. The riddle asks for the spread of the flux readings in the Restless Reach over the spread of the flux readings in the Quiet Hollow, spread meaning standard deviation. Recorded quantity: 0.8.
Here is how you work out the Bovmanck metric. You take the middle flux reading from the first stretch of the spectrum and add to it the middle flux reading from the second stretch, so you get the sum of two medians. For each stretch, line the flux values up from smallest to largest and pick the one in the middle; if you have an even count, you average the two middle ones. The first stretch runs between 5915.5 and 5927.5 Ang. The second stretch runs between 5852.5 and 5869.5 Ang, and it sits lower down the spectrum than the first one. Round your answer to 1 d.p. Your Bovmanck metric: 77.3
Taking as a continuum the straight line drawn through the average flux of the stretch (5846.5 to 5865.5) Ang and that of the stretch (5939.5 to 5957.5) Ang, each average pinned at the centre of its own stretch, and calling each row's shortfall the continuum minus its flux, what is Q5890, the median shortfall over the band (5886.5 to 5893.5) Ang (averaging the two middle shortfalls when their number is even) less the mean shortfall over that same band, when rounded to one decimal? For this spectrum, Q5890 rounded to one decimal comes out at 0.2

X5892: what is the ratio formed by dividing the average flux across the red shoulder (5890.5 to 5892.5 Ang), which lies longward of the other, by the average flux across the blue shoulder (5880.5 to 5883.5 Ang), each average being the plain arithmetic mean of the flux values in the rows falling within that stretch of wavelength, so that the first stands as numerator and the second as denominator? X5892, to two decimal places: 0.73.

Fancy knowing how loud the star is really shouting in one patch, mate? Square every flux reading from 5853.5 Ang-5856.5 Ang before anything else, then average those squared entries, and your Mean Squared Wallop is 1567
